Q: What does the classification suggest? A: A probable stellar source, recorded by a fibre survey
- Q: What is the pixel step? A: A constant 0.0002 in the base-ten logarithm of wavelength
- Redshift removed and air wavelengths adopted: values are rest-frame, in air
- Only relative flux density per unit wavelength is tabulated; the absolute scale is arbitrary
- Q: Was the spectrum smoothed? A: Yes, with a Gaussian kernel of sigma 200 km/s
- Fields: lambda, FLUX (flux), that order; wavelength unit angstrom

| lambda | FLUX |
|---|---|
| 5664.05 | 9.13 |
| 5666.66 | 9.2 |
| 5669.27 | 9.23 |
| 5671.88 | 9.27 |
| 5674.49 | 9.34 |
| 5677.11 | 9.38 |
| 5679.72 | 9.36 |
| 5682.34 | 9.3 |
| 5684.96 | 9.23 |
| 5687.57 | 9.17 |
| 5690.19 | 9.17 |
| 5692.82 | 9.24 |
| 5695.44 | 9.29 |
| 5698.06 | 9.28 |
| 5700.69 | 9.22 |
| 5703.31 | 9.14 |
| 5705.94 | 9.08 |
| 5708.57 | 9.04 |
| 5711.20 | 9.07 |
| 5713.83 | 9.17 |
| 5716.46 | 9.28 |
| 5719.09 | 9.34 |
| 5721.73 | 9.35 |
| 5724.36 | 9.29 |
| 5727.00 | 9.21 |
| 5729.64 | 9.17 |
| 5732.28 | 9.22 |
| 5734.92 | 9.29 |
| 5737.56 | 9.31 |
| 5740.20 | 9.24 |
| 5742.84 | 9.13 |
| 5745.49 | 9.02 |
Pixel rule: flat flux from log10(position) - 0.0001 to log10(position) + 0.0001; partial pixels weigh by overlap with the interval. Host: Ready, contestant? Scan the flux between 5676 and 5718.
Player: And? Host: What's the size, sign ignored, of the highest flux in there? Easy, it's 9.38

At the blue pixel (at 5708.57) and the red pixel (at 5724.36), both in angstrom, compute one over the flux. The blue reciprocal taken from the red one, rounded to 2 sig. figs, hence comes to -0.0030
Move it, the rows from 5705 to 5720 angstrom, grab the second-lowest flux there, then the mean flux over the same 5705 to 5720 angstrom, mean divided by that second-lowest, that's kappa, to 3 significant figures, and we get 1.01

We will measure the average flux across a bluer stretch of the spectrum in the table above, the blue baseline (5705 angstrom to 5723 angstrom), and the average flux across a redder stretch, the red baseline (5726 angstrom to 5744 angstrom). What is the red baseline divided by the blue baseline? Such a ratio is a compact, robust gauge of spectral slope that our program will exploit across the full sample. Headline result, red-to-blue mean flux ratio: 1.004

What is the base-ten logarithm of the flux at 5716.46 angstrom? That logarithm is 0.968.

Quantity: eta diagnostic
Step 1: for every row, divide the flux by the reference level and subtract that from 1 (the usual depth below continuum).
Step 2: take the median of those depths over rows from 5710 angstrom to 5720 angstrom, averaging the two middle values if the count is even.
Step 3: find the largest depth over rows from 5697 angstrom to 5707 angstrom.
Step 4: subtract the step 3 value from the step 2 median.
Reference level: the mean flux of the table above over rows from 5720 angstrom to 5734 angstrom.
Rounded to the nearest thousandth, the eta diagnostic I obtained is -0.016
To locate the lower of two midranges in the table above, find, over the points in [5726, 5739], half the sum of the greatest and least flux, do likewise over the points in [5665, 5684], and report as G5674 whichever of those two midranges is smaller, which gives 9.24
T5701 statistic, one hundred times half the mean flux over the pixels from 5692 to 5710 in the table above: 459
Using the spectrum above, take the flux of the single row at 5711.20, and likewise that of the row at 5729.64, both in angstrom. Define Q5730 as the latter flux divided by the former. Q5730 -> 1.01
